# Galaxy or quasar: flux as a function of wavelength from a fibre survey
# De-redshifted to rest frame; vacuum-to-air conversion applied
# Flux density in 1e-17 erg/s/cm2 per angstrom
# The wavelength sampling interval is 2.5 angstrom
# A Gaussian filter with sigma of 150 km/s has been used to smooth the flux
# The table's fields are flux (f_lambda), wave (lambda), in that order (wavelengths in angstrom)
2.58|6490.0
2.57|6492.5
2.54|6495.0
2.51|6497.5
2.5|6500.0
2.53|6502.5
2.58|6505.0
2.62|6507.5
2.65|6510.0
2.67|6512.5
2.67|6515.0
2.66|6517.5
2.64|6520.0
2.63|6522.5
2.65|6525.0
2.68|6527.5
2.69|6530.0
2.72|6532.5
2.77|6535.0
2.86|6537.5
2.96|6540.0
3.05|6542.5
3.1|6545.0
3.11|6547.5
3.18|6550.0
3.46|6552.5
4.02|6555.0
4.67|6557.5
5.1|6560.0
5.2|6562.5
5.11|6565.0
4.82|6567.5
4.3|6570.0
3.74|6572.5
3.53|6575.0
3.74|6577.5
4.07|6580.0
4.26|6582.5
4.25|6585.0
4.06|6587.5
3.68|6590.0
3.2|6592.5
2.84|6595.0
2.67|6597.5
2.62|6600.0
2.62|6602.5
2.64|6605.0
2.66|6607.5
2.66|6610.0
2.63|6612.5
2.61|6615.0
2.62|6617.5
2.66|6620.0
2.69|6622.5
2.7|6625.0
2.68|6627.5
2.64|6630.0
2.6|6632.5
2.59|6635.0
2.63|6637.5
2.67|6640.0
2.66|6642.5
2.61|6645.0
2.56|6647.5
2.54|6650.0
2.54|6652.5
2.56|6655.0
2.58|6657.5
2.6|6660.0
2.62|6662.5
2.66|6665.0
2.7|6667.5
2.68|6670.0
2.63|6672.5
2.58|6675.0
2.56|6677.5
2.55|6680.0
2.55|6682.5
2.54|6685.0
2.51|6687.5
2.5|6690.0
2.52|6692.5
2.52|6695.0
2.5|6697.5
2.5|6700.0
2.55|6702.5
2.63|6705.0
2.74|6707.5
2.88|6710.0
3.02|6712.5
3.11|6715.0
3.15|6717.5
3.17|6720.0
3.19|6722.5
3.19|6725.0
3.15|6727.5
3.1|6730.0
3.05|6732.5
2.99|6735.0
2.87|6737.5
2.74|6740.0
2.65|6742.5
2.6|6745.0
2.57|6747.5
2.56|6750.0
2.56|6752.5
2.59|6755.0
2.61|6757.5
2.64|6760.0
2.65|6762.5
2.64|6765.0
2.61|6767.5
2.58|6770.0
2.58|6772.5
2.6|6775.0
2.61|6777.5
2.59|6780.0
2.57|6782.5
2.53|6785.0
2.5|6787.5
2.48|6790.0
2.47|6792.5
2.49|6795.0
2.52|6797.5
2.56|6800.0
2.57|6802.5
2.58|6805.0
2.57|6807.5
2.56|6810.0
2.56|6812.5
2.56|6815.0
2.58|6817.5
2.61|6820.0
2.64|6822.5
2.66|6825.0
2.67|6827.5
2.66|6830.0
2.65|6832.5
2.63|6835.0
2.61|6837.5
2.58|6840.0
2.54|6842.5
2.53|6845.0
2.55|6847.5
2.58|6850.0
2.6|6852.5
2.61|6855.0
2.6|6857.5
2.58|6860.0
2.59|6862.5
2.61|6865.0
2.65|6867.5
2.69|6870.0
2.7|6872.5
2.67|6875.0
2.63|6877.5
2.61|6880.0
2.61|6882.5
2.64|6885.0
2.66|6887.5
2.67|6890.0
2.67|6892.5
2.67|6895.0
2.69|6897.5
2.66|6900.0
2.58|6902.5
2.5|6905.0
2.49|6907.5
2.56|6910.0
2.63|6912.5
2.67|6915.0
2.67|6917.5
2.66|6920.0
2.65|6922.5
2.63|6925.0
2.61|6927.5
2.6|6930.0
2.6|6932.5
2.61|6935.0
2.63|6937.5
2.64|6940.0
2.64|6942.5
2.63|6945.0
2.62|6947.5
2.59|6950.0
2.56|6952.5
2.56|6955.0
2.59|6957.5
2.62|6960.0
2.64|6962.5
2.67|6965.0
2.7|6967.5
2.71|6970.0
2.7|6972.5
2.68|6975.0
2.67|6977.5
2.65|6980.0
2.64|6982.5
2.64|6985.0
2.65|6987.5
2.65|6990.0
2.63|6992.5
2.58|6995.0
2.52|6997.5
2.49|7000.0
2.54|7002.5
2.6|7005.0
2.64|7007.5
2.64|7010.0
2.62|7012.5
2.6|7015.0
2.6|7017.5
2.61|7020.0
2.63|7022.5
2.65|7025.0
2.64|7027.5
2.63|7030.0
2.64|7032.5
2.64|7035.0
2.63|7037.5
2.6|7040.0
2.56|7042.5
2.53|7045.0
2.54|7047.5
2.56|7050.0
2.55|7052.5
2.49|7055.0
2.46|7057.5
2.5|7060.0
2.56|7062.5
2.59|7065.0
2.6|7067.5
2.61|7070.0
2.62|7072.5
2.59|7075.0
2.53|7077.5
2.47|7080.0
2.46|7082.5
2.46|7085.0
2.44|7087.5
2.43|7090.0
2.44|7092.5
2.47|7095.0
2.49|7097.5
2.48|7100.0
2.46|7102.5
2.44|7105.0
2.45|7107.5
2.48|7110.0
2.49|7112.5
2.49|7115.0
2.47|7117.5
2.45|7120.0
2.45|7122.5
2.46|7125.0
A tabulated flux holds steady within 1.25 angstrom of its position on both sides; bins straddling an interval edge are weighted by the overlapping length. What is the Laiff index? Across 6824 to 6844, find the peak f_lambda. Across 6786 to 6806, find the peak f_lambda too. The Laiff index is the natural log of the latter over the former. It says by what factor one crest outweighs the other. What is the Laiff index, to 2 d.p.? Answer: -0.03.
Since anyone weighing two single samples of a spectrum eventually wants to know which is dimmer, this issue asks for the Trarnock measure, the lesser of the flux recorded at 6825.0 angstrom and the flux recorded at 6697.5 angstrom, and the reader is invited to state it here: 2.50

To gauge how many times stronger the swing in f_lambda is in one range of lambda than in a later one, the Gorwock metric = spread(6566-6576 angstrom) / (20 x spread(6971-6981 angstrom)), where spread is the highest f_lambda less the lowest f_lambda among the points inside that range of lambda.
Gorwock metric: 1.29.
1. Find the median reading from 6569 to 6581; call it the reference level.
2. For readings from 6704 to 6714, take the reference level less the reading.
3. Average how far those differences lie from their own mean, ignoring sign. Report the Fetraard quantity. 0.13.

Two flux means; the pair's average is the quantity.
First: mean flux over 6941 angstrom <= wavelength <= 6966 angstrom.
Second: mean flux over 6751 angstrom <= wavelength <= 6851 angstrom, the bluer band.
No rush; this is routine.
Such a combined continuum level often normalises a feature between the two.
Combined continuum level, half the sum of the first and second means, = 2.6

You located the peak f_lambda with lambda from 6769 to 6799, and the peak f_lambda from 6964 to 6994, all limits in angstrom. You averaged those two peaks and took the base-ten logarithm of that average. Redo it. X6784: 0.42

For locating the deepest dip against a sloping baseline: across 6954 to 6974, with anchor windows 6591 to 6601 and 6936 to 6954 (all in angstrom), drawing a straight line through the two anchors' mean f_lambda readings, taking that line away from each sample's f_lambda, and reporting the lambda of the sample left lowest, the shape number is 6955.0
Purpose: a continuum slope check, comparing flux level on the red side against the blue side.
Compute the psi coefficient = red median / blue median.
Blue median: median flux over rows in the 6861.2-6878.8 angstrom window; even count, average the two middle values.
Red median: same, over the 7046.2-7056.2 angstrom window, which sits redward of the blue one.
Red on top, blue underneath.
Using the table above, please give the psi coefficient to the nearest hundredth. 0.96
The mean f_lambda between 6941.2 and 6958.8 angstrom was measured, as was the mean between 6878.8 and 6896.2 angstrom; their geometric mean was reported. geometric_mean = 2.62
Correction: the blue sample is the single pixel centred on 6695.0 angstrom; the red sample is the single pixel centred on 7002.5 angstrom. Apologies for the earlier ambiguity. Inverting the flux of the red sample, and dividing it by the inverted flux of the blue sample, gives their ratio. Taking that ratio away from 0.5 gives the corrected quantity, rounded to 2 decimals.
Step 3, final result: -0.49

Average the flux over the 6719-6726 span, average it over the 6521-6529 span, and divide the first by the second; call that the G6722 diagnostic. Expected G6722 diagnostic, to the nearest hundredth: 1.20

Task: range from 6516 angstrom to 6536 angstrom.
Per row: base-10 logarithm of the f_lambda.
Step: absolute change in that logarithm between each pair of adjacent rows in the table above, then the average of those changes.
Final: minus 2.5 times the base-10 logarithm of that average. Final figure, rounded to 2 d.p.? 6.02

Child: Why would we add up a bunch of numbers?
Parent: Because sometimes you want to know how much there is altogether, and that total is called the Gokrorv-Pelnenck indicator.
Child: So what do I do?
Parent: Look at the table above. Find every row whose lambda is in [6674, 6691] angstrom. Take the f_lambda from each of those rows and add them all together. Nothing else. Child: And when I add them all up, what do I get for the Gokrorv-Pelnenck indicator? 17.8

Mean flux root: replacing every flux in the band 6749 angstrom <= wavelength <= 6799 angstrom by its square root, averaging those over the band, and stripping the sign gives 1.60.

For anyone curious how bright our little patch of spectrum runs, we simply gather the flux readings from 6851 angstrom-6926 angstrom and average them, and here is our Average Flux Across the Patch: 2.63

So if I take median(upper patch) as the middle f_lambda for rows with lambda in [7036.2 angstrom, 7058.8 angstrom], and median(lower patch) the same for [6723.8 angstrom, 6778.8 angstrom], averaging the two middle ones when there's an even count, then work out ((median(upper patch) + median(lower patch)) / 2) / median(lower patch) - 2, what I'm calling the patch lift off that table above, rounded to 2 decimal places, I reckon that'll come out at -1.01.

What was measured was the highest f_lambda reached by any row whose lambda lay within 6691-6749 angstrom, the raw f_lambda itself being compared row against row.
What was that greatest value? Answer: 3.19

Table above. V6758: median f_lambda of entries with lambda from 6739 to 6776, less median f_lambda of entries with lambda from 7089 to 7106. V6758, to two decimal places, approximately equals 0.14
